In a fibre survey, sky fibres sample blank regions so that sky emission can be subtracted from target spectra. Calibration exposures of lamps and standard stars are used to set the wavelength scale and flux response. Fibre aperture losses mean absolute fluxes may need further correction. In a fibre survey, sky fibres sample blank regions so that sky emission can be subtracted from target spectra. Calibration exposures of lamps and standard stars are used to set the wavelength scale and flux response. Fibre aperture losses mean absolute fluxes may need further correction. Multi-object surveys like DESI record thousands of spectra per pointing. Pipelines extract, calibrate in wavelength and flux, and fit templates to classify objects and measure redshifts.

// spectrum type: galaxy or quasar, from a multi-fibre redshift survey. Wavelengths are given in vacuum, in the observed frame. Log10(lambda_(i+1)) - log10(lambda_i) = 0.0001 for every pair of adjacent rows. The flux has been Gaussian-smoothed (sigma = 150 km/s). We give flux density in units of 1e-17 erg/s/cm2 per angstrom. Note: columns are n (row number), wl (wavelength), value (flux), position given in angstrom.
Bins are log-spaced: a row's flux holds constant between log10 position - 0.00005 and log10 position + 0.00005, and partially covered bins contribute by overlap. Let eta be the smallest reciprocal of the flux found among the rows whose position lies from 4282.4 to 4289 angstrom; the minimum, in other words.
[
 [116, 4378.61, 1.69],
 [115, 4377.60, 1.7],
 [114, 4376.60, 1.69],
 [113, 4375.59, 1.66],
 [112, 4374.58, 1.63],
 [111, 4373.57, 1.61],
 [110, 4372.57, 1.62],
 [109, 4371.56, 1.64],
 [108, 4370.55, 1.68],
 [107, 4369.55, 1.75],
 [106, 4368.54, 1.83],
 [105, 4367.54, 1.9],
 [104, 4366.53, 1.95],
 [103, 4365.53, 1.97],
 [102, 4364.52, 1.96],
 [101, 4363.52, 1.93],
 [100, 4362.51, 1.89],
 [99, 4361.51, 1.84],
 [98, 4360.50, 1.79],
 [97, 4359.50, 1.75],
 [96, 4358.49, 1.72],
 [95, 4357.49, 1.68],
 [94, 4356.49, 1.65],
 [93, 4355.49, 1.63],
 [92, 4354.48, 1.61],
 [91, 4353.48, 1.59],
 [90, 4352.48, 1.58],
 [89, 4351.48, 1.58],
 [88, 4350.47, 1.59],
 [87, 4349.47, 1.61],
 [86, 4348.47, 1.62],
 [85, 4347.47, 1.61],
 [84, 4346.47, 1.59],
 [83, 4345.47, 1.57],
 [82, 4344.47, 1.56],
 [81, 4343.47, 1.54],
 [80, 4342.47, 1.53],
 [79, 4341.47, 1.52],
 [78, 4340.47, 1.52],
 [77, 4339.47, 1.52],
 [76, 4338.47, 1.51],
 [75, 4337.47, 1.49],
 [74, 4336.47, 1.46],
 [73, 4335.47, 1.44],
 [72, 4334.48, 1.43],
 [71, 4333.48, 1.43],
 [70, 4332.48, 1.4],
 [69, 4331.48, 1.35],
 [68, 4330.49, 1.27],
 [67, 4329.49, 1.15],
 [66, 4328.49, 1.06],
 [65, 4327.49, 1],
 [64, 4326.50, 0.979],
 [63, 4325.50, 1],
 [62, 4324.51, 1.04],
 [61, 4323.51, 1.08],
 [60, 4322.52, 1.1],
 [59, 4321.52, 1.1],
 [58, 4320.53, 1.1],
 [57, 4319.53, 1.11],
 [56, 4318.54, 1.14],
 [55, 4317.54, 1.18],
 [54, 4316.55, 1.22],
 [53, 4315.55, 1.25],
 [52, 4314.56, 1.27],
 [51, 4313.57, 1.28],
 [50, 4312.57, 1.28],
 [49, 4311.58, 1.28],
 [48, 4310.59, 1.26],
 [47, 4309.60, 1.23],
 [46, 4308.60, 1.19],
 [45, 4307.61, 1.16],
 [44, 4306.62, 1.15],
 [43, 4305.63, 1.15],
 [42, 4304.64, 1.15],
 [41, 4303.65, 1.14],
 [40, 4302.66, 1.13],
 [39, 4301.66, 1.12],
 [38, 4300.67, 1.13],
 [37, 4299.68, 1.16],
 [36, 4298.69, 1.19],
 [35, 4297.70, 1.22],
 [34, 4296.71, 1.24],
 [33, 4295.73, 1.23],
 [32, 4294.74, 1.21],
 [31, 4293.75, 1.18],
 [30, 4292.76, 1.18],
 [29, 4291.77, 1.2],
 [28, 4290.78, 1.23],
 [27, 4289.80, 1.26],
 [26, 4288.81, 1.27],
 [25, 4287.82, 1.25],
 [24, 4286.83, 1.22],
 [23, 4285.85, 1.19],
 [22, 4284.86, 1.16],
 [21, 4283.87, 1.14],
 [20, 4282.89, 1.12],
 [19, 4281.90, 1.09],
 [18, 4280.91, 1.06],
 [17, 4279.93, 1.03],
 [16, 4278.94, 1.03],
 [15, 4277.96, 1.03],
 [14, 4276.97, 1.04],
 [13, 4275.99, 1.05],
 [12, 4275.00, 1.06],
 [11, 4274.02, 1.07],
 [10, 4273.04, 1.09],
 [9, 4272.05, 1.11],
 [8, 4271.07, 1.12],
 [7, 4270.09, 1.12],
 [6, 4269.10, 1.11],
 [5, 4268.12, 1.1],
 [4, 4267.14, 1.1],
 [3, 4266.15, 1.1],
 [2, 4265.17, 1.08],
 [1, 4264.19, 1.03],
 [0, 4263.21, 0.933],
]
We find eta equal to 0.79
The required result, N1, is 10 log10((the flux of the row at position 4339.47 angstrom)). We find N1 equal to 1.8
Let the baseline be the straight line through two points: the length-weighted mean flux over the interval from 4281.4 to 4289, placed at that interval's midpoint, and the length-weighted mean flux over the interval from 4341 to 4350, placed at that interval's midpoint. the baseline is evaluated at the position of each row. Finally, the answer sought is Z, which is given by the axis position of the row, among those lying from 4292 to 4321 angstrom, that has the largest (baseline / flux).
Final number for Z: 4320.53 angstrom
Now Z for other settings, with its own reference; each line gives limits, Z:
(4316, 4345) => 4326.50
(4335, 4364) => 4335.47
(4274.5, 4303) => 4301.66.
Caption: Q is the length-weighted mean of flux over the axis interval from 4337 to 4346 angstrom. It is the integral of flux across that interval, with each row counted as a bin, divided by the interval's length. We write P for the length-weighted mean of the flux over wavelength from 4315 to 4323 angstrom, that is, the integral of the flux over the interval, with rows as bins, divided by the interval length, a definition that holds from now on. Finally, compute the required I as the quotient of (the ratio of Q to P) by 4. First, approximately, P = 1.15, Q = 1.53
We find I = 0.33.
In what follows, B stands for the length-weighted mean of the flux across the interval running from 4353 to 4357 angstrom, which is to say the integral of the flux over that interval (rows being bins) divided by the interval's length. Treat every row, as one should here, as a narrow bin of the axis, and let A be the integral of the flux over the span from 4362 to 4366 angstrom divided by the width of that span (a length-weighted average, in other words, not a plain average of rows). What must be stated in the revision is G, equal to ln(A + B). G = 1.27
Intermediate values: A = 1.94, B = 1.62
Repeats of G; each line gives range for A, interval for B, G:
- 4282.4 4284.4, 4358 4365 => 1.09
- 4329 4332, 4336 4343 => 1.02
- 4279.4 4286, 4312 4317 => 0.86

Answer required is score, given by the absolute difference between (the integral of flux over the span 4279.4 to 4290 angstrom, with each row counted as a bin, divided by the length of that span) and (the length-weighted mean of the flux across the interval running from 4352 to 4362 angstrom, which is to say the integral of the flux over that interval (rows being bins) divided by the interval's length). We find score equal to 0.53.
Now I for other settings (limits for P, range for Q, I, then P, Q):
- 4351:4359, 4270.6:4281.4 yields 0.16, 1.63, 1.06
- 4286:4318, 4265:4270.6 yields 0.23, 1.21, 1.10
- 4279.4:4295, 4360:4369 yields 0.40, 1.17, 1.90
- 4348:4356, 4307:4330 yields 0.18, 1.60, 1.15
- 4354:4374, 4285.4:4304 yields 0.17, 1.77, 1.20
